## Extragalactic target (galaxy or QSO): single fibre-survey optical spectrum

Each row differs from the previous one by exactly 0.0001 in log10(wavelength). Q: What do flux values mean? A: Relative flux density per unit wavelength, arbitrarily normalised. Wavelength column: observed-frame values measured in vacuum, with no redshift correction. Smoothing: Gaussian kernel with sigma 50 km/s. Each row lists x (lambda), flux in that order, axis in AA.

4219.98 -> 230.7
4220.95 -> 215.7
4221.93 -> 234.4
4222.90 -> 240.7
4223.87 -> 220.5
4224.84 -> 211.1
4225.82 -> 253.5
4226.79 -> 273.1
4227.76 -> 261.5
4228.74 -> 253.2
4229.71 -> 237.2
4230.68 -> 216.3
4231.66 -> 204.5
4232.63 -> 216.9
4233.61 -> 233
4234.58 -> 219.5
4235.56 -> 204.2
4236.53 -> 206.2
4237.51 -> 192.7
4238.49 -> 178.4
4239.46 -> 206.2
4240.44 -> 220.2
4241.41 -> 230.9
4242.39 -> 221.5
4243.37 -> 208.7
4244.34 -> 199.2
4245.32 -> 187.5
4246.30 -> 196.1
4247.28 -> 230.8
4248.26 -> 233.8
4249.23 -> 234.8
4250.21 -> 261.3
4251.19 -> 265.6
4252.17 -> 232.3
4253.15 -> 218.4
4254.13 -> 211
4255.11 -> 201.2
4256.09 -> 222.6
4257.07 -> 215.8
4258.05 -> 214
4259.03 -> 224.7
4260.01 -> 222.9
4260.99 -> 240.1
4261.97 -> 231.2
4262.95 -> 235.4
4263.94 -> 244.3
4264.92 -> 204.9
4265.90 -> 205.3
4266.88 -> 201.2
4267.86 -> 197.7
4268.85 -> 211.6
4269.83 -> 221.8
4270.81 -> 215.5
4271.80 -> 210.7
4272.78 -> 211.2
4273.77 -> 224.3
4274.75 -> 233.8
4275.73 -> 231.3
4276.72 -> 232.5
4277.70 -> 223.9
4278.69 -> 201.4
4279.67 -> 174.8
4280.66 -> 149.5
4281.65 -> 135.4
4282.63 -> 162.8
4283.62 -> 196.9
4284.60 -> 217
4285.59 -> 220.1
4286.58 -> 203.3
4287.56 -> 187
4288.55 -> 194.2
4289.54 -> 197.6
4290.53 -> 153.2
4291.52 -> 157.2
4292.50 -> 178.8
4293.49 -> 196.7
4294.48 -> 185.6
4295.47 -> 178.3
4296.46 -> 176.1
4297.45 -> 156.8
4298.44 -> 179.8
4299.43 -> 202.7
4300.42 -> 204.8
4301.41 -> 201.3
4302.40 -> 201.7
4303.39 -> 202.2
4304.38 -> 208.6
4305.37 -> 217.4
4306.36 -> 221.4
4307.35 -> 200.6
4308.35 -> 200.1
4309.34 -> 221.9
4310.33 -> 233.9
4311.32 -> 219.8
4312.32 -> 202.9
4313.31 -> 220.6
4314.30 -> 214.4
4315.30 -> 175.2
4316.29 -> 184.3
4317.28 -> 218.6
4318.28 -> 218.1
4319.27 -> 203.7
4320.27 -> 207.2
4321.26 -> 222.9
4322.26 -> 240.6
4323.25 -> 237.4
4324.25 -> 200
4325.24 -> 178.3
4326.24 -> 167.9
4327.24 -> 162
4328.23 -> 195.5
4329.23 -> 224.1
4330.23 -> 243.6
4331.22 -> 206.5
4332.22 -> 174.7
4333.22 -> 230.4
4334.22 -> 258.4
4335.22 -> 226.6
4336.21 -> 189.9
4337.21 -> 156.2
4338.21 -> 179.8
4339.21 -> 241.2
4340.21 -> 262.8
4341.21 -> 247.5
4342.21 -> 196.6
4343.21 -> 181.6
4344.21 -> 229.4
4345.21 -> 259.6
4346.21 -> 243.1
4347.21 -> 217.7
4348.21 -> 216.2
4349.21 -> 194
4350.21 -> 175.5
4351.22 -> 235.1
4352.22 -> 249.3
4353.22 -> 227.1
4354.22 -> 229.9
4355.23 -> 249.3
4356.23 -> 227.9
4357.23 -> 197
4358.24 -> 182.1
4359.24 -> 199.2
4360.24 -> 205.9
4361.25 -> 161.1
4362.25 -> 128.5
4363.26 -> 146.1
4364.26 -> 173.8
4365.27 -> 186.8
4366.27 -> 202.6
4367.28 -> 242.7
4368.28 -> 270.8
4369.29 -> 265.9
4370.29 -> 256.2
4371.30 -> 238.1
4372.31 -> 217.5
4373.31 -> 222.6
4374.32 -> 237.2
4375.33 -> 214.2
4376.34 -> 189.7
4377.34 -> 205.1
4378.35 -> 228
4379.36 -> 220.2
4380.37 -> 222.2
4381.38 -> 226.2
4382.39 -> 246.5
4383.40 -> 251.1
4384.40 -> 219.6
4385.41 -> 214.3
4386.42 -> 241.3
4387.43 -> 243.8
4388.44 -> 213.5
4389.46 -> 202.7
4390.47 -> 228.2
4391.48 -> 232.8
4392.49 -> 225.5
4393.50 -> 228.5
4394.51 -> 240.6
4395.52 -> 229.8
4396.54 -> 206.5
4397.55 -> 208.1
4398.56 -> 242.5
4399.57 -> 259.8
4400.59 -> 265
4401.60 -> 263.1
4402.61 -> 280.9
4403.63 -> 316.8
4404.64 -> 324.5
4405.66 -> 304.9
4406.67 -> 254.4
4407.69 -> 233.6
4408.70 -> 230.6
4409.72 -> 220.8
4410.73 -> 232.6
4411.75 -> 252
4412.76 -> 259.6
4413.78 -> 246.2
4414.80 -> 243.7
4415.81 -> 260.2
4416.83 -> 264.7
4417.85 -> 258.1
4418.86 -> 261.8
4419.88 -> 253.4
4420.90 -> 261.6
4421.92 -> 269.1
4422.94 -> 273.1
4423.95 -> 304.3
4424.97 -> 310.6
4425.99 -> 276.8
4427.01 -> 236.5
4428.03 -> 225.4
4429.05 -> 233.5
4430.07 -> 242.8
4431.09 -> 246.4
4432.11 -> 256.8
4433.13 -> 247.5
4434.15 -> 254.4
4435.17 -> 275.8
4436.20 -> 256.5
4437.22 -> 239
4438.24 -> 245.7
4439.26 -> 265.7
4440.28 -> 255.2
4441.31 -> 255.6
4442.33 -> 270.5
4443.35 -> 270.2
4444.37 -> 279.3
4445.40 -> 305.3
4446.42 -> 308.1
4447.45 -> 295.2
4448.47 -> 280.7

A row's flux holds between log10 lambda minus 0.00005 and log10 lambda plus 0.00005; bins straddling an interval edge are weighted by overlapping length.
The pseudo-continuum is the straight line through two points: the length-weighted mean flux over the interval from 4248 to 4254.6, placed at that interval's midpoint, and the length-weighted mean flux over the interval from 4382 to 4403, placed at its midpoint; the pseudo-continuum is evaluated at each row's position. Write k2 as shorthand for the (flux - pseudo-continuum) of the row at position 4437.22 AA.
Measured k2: 4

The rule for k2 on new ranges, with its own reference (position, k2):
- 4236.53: -31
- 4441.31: 21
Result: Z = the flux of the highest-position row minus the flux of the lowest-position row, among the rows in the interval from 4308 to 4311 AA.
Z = 34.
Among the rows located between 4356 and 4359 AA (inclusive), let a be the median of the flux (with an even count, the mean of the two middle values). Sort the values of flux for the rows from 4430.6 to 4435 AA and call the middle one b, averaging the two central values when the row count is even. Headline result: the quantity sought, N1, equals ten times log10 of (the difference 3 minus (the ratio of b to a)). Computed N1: 2.4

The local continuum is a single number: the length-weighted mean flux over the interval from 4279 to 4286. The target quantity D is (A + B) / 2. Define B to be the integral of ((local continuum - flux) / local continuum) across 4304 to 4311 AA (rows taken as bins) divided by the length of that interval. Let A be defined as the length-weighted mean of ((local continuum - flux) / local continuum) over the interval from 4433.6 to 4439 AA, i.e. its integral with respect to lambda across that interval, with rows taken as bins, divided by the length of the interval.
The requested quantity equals -0.308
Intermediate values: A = -0.42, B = -0.197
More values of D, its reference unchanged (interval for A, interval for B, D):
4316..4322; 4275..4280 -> -0.186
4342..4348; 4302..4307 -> -0.204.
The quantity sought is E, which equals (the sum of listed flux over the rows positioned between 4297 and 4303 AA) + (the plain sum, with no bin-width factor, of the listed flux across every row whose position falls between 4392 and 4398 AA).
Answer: 2486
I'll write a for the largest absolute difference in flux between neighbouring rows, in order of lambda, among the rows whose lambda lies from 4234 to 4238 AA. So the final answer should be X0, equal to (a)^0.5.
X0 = 3.9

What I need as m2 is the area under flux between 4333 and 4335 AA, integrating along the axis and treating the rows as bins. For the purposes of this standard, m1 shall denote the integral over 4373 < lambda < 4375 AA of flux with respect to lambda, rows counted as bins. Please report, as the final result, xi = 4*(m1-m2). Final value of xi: -118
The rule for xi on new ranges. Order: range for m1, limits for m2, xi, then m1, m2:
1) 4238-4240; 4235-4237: -102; 386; 411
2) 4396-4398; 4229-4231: -196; 414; 463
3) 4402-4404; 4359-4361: 782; 591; 395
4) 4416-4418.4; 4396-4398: 853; 627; 414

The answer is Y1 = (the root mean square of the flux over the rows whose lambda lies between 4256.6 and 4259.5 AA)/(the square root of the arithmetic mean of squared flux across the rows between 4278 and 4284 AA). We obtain 1.27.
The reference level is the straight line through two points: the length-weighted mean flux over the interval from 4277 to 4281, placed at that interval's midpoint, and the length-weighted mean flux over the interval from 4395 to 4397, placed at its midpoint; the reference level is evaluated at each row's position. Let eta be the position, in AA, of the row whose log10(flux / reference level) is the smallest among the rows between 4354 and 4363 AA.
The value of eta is 4362.25 AA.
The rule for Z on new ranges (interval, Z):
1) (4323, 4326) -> -59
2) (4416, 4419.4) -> -3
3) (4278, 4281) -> -52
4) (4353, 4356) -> 22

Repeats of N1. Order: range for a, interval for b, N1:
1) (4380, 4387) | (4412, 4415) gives 2.8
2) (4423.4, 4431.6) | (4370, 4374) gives 3.1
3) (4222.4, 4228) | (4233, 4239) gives 3.4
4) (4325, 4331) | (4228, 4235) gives 2.6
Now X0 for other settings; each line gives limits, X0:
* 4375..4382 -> 4.9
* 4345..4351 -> 5.0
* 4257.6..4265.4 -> 6.3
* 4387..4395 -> 5.5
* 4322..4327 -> 6.1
